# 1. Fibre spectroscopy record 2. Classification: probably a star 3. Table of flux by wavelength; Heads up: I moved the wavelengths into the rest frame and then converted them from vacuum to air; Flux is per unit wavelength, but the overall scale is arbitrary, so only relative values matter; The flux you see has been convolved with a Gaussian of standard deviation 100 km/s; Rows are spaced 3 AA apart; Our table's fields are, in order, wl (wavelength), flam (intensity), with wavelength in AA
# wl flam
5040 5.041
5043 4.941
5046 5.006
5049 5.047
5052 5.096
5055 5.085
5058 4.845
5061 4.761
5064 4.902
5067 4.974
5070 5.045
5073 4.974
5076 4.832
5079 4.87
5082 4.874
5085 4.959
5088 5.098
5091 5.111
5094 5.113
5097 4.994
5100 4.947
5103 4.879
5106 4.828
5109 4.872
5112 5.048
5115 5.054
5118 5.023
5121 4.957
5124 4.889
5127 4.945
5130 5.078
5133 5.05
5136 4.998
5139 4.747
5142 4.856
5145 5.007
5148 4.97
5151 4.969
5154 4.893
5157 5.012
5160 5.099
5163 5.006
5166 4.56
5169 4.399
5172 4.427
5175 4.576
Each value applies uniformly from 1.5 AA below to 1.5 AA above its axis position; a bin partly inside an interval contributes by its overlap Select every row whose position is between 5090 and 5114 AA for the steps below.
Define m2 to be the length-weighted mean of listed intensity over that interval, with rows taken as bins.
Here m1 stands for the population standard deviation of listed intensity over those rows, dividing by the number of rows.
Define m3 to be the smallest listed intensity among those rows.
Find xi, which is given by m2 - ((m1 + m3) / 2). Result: 2.51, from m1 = 0.10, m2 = 4.97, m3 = 4.828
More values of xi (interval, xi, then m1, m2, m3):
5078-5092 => 2.49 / 0.10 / 4.98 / 4.87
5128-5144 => 2.51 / 0.13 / 4.95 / 4.747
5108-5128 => 2.50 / 0.07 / 4.97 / 4.872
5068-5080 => 2.48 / 0.08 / 4.93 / 4.832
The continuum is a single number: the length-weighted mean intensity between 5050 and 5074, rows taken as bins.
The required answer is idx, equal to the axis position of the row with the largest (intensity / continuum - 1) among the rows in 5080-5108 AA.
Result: 5094 AA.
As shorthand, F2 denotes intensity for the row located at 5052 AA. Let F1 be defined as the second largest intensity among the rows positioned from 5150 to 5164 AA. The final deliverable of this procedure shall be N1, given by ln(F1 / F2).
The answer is -0.017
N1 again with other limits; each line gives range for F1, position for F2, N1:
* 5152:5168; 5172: 0.124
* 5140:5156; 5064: 0.014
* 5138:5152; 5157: -0.008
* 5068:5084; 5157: -0.008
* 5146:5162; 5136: 0.003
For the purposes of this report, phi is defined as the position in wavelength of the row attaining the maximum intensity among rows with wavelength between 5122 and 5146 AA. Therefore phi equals 5130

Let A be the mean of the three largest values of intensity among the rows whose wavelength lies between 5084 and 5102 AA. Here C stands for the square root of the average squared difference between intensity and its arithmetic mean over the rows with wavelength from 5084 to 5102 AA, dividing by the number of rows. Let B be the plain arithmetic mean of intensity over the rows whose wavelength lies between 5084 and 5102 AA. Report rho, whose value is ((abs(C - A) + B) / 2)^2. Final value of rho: 25.4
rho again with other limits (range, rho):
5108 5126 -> 24.7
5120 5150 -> 24.5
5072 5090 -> 24.3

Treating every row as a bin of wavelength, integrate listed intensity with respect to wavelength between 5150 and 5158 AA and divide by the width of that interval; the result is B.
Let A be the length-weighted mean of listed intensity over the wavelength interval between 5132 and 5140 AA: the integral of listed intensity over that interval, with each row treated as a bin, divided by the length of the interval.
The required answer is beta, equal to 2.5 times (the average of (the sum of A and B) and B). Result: 18.6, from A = 4.936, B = 5.0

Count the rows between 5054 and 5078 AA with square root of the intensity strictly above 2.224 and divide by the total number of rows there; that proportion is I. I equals 0.50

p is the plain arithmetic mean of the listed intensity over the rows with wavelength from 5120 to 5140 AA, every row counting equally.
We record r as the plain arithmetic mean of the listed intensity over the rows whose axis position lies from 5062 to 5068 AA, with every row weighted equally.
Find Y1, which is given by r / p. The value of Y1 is 1.00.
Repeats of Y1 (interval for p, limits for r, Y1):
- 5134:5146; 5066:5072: 1.02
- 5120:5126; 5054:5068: 1.00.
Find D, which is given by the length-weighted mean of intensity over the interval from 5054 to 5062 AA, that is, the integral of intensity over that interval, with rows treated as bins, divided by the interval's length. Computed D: 4.89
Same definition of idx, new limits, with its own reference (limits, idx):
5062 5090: 5088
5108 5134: 5130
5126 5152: 5130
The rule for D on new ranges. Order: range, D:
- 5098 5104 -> 4.92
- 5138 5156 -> 4.91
